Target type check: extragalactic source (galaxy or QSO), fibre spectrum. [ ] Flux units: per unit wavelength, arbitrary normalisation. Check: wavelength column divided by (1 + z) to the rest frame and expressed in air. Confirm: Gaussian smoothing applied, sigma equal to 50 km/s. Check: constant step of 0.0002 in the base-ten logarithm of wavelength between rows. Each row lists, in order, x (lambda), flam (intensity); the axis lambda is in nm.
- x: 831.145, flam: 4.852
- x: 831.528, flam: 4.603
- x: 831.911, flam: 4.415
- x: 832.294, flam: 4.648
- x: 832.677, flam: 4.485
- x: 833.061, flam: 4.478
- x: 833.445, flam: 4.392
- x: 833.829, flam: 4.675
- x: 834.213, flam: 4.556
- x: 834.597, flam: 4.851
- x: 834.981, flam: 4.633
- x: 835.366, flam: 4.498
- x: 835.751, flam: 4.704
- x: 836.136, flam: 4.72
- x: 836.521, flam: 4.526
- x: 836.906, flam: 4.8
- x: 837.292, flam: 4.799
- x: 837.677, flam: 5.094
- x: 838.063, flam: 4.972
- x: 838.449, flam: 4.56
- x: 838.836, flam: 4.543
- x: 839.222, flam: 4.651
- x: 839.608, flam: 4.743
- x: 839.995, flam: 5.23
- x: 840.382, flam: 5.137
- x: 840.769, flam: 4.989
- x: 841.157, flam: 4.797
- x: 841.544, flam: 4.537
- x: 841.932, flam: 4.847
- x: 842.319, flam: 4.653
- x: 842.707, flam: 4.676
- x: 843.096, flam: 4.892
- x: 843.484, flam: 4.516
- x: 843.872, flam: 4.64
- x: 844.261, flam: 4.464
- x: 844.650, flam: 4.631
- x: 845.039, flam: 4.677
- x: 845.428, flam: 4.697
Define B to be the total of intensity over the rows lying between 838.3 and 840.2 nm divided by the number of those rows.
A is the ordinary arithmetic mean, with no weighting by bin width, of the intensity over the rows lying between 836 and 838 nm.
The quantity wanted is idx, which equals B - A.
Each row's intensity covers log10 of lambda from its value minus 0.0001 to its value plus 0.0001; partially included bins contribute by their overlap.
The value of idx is 0.0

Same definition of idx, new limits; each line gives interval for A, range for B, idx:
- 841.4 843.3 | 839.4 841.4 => 0.3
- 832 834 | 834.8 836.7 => 0.1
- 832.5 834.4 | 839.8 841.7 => 0.4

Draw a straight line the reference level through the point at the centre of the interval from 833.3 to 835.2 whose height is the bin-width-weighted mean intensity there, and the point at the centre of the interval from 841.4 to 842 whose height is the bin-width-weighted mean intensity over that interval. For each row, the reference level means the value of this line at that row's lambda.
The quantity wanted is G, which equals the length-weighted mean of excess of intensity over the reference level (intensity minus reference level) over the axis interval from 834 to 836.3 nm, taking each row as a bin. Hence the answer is 0.03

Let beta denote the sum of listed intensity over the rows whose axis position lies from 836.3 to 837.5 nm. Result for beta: 14.1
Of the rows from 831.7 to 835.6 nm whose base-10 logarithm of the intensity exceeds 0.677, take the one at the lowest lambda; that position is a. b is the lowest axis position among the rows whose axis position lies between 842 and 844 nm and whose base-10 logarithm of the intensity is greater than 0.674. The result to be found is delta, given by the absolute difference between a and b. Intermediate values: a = 834.597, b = 843.096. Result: 8.50 nm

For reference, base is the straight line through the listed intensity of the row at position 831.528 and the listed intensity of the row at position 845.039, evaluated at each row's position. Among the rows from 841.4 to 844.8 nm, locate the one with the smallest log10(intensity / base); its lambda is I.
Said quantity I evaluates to 844.261 nm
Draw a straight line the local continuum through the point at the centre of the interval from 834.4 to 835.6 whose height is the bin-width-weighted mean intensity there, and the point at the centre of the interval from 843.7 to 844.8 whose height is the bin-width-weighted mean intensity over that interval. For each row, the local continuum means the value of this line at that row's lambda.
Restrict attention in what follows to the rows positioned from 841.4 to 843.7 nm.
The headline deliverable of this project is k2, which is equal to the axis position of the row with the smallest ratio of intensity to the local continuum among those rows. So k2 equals 843.484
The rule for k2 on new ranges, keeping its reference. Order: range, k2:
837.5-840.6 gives 838.836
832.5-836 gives 833.445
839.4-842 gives 841.544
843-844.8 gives 844.261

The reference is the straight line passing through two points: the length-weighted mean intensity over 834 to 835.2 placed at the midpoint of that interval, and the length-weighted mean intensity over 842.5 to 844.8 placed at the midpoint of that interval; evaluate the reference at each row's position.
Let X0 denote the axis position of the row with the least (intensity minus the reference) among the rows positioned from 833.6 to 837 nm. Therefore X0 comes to 835.366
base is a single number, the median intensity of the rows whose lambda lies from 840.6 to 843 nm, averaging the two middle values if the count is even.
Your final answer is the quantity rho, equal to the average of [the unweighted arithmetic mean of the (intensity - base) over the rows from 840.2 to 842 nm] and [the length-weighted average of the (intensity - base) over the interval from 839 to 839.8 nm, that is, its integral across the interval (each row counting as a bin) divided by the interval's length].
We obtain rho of 0.04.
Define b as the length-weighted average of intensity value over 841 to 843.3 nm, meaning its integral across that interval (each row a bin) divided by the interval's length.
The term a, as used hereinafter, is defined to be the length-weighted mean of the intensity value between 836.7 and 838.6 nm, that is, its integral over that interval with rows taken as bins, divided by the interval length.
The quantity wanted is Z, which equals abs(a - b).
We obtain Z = 0.12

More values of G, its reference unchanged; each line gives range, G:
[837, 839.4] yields 0.12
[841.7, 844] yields 0.03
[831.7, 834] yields -0.10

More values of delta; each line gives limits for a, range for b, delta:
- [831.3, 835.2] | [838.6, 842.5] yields 5.01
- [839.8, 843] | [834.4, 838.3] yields 5.40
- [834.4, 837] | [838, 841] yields 3.47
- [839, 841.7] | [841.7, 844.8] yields 1.94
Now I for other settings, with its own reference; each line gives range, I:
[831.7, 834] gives 833.445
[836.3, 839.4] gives 836.521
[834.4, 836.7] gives 835.366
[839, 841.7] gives 841.544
